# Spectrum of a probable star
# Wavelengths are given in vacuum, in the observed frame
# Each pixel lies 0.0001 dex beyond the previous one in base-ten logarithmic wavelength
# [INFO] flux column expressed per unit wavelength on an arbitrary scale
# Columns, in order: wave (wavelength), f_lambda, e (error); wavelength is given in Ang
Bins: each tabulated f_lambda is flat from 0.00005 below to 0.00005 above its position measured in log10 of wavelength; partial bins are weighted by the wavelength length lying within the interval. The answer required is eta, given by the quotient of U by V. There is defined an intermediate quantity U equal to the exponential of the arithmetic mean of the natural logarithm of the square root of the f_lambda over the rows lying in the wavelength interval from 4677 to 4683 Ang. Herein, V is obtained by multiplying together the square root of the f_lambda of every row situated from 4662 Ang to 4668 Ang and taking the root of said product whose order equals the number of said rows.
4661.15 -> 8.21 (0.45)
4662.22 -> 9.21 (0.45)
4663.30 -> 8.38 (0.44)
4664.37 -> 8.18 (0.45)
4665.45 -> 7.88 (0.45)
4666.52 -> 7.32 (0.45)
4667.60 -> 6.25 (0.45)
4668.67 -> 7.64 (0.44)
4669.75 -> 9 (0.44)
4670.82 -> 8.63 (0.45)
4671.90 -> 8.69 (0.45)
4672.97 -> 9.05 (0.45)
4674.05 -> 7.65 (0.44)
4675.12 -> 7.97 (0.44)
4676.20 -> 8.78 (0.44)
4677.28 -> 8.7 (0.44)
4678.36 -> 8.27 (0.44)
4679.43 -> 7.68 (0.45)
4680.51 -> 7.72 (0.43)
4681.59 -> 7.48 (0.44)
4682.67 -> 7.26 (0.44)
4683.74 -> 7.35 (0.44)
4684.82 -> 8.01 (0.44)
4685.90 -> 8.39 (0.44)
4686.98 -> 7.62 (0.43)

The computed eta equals 1.00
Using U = 2.80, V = 2.80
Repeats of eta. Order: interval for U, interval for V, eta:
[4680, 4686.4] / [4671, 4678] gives 0.95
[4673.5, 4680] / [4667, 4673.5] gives 1.00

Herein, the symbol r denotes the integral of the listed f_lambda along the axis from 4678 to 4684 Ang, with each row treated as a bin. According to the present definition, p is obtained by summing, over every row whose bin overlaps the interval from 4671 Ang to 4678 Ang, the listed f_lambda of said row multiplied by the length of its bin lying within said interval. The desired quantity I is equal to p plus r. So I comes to 105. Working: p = 59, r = 45.8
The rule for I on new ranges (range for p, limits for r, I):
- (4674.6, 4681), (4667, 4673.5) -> 106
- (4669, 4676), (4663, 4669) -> 105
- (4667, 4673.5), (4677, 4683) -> 100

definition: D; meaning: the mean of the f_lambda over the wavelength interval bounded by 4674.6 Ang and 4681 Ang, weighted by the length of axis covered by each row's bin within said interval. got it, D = 8.2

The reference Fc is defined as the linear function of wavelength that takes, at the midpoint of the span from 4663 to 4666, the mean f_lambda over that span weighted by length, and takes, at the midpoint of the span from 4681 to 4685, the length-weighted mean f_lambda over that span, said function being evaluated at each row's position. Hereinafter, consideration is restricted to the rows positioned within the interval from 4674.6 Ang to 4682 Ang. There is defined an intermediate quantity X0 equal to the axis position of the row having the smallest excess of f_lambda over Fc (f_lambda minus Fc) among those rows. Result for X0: 4681.59 Ang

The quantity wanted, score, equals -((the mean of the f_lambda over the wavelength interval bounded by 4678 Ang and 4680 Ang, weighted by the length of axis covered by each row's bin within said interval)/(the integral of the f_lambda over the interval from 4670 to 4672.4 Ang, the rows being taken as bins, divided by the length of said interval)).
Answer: -0.92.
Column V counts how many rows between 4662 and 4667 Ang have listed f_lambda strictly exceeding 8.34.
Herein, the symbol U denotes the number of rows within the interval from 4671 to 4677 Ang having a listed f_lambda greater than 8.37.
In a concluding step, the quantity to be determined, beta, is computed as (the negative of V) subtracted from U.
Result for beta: 5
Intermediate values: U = 3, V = 2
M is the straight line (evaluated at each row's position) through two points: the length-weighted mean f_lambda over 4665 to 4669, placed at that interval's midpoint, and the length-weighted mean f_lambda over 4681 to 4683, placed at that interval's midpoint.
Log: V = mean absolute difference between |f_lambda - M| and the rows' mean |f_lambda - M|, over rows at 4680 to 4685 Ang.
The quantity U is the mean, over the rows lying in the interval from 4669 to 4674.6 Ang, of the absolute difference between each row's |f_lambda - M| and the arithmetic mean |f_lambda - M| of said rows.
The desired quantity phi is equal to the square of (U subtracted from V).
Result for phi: 0.040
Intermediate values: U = 0.389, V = 0.19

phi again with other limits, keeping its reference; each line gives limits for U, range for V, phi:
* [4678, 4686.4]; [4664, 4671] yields 0.018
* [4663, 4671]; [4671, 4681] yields 0.005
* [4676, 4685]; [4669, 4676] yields 0.001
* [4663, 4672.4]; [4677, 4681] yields 0.000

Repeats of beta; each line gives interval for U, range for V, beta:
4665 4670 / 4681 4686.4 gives 2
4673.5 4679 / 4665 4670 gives 3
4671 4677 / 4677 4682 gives 4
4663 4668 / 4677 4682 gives 2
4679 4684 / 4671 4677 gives 3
